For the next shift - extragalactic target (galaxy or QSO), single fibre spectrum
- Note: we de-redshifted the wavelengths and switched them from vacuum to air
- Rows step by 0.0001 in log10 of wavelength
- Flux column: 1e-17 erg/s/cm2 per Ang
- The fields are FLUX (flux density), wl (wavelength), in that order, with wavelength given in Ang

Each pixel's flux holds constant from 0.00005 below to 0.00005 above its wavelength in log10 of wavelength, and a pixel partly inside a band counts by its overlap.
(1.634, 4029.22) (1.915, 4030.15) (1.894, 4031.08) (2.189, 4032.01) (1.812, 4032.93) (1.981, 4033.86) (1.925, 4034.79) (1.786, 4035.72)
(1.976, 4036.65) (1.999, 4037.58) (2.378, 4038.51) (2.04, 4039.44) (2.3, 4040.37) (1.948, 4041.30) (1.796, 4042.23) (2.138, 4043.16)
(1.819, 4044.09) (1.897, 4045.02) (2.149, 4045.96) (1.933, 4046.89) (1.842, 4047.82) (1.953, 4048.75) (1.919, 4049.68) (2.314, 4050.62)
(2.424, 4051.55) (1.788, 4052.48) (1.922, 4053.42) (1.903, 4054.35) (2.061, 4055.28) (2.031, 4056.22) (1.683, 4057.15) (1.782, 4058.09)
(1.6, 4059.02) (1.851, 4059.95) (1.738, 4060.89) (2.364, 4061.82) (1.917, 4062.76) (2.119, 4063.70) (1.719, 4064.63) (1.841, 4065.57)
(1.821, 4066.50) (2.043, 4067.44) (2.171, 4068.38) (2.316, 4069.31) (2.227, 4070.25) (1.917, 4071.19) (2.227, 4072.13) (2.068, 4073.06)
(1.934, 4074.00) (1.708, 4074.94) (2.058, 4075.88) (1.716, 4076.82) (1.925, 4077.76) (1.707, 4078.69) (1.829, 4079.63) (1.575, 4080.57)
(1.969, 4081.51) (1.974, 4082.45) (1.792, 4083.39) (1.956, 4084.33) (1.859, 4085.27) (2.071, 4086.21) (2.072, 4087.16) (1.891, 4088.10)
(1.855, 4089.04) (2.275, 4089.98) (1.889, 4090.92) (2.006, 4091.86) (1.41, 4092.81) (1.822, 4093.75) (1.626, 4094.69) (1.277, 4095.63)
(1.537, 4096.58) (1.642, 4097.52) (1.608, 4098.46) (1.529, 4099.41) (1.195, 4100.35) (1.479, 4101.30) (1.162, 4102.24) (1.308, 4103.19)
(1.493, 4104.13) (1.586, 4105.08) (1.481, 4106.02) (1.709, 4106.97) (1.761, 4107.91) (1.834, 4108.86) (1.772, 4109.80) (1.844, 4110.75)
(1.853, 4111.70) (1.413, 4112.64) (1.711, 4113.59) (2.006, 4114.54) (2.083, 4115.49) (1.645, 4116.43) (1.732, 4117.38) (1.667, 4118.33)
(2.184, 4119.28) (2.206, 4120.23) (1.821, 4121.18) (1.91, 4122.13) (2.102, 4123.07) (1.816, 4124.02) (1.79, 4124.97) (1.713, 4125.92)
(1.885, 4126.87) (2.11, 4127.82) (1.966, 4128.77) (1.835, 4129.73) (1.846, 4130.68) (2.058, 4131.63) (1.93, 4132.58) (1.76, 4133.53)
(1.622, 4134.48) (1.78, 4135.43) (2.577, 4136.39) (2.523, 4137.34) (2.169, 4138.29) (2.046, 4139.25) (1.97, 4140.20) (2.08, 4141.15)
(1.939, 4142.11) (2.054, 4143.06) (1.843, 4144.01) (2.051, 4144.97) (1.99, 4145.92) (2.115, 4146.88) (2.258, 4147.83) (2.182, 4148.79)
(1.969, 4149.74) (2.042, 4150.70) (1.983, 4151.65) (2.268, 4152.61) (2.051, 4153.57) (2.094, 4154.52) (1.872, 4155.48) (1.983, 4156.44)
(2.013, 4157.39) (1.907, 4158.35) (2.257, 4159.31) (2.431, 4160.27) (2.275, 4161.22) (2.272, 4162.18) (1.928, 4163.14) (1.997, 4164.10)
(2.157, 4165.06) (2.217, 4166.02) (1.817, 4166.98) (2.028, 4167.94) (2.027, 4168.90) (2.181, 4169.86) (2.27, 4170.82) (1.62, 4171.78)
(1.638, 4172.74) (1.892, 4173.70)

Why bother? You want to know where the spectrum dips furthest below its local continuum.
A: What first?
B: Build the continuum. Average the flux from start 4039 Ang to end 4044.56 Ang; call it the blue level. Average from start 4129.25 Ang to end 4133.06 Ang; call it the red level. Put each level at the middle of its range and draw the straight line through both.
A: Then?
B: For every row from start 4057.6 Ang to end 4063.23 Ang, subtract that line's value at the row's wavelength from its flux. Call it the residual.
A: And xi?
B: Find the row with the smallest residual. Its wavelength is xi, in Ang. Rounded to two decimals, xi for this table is 4059.02 Ang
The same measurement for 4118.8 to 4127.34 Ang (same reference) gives 4125.92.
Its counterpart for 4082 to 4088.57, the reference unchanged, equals 4083.39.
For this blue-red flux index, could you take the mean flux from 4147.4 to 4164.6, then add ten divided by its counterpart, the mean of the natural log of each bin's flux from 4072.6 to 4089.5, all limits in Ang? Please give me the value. 17.9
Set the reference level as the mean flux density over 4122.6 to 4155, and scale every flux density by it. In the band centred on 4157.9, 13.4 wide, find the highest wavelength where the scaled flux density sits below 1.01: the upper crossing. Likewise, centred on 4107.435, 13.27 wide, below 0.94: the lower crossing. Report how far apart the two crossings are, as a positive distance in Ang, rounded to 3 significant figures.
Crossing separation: 50.5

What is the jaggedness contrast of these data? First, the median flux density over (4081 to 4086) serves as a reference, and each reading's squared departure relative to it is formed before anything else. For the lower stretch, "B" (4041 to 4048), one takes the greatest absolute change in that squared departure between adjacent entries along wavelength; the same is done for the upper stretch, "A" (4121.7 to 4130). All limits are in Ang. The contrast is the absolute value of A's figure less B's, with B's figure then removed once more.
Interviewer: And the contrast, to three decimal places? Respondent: -0.019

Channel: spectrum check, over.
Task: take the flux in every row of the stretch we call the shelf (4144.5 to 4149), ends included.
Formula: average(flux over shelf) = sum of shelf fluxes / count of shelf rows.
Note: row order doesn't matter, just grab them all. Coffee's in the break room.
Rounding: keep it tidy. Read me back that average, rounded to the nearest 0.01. 2.12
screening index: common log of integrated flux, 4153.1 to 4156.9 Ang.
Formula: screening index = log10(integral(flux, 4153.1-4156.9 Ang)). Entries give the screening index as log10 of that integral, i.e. 0.88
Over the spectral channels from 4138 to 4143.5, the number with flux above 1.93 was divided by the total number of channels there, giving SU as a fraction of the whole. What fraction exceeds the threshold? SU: 1.0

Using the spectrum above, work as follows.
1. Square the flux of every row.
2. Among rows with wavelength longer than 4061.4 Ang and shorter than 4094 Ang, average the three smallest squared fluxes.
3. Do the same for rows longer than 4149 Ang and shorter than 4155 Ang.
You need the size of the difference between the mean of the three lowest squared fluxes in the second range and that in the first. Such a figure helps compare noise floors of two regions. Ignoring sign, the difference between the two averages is 1.5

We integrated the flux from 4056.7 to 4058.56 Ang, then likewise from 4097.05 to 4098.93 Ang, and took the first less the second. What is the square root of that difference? 0.4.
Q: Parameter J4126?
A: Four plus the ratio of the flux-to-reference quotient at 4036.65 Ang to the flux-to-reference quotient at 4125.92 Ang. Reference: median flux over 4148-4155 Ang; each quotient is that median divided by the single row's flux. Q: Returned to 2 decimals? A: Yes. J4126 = 4.87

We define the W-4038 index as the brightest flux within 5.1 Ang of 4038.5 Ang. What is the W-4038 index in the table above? 2.378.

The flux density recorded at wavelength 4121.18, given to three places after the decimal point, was 1.821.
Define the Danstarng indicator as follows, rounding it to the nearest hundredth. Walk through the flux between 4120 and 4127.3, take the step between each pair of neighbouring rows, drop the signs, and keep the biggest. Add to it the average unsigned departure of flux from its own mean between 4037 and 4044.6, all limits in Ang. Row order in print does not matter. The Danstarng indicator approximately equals 0.55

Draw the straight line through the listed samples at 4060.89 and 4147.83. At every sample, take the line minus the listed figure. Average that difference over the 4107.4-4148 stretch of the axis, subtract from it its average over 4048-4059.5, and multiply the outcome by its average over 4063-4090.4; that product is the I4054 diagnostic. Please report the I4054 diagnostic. -0.05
